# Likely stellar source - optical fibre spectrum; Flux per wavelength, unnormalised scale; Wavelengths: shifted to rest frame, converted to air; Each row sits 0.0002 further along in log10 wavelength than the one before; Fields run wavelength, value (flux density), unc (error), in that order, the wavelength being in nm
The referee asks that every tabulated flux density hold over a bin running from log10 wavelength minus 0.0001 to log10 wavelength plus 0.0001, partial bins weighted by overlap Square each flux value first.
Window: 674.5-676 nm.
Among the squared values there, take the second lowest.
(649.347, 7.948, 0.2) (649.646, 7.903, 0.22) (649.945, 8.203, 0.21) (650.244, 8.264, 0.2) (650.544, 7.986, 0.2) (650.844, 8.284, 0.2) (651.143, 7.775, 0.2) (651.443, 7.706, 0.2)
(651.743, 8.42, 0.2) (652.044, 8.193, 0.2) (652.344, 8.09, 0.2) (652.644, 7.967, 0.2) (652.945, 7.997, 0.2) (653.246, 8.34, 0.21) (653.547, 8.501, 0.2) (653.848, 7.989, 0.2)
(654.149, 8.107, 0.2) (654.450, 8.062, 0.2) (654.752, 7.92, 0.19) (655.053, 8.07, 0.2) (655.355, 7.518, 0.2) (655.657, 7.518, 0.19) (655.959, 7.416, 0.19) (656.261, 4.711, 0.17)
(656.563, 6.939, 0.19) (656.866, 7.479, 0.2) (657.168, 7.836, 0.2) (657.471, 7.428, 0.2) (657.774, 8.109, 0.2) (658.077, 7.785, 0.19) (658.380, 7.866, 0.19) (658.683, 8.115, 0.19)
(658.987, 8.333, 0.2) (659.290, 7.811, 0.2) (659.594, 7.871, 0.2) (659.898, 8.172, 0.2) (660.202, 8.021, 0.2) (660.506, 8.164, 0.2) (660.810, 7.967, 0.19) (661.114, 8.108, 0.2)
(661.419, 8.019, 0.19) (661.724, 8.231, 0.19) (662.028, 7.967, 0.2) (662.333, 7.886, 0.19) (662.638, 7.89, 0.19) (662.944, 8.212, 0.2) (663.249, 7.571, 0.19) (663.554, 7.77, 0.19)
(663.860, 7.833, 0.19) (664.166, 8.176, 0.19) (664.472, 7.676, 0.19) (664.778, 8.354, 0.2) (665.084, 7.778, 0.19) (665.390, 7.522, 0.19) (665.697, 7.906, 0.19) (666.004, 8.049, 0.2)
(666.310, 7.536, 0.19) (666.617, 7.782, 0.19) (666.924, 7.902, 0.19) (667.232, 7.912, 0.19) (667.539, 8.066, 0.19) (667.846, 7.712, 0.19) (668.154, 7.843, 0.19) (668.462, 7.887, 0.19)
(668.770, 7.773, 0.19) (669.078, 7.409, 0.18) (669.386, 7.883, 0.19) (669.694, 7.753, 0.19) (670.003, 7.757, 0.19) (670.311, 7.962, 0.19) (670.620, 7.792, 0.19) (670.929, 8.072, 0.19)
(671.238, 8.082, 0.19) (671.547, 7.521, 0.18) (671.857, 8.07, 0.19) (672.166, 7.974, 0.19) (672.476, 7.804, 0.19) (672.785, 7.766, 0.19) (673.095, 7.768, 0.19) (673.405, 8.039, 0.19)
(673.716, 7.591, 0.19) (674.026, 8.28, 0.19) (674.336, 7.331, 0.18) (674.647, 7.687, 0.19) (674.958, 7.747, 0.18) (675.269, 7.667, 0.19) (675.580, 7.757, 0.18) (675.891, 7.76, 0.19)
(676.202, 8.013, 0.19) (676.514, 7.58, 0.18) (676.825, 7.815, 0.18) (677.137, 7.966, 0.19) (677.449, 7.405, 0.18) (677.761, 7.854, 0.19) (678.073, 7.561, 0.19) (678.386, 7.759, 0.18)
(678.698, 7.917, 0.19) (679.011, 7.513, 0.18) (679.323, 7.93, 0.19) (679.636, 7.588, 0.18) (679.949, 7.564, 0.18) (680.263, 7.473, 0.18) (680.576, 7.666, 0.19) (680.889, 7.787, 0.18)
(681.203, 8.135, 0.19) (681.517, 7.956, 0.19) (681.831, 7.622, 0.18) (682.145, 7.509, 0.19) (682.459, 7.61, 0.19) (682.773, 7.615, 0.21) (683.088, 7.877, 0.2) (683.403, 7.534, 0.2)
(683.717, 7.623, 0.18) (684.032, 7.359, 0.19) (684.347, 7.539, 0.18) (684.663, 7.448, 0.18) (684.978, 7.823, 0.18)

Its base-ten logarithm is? 1.77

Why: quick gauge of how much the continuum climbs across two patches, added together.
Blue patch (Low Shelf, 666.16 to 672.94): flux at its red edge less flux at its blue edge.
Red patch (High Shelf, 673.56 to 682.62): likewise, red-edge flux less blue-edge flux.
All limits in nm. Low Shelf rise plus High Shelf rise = 0.2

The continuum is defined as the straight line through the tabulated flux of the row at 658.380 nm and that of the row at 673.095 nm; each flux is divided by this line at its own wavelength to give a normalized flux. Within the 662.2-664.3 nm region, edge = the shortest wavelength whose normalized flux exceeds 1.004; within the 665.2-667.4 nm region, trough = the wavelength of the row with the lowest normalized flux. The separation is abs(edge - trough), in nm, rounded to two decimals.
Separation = 3.06 nm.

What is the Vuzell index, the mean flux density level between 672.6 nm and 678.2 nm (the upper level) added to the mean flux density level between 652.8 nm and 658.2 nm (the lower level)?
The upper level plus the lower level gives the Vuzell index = 15.4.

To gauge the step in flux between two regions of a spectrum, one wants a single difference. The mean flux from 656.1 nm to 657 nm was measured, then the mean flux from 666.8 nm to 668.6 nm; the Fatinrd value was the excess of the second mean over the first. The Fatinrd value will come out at 1.5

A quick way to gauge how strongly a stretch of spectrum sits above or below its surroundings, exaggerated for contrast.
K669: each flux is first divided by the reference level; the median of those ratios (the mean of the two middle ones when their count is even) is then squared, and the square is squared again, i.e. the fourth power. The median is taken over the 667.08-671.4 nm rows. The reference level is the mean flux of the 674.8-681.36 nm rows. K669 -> 1.07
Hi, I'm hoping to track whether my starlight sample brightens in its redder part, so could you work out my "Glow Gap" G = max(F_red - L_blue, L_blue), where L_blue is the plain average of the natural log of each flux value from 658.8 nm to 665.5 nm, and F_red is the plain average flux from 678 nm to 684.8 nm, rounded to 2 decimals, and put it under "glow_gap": 5.59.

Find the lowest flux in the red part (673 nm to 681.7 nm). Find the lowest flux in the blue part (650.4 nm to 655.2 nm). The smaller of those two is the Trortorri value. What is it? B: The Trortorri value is 7.3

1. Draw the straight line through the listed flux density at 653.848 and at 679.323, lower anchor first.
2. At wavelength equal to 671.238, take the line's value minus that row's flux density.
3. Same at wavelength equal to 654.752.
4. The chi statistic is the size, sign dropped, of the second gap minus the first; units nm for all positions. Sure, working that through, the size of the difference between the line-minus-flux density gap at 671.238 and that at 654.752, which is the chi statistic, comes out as 0.20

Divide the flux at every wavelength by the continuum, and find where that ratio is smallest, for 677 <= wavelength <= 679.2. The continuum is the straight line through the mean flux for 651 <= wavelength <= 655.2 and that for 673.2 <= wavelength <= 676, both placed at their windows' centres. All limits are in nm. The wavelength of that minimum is 677.449 nm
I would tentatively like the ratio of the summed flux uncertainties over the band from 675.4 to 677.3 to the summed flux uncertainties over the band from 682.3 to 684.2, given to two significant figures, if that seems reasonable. 0.95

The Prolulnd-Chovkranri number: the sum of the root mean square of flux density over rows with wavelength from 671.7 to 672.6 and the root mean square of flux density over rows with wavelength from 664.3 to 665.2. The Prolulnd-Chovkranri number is 15.89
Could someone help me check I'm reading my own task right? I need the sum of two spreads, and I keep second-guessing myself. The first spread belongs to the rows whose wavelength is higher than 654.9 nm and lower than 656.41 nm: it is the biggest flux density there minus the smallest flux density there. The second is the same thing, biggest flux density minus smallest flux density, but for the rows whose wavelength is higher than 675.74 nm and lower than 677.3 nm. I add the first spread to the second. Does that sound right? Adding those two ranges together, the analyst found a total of 3.79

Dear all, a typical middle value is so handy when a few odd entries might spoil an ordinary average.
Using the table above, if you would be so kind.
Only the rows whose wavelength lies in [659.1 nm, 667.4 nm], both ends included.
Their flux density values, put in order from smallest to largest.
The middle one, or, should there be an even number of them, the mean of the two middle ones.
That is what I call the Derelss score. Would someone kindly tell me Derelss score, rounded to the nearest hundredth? 7.91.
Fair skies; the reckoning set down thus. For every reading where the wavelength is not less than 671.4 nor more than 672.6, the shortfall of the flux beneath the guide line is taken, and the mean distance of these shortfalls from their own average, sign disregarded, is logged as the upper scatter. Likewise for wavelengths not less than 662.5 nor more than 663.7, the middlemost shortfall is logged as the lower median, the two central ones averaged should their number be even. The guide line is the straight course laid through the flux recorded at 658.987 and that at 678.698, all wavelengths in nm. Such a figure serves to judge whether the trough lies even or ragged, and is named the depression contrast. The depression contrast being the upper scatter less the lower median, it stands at -0.24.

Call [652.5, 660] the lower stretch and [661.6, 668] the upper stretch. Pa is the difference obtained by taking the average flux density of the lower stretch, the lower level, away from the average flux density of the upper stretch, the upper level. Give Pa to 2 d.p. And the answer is 0.14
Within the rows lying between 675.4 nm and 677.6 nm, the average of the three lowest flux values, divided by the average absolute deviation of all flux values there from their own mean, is 50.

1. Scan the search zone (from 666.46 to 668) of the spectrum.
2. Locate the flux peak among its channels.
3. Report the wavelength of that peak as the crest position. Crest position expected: 667.539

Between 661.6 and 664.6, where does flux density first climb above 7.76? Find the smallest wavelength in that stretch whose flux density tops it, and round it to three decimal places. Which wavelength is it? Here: 661.724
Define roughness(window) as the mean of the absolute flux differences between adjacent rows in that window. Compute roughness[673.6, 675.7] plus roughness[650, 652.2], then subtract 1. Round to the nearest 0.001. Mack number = -0.280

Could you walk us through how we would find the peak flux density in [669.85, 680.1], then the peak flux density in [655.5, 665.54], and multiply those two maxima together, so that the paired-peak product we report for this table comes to 69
